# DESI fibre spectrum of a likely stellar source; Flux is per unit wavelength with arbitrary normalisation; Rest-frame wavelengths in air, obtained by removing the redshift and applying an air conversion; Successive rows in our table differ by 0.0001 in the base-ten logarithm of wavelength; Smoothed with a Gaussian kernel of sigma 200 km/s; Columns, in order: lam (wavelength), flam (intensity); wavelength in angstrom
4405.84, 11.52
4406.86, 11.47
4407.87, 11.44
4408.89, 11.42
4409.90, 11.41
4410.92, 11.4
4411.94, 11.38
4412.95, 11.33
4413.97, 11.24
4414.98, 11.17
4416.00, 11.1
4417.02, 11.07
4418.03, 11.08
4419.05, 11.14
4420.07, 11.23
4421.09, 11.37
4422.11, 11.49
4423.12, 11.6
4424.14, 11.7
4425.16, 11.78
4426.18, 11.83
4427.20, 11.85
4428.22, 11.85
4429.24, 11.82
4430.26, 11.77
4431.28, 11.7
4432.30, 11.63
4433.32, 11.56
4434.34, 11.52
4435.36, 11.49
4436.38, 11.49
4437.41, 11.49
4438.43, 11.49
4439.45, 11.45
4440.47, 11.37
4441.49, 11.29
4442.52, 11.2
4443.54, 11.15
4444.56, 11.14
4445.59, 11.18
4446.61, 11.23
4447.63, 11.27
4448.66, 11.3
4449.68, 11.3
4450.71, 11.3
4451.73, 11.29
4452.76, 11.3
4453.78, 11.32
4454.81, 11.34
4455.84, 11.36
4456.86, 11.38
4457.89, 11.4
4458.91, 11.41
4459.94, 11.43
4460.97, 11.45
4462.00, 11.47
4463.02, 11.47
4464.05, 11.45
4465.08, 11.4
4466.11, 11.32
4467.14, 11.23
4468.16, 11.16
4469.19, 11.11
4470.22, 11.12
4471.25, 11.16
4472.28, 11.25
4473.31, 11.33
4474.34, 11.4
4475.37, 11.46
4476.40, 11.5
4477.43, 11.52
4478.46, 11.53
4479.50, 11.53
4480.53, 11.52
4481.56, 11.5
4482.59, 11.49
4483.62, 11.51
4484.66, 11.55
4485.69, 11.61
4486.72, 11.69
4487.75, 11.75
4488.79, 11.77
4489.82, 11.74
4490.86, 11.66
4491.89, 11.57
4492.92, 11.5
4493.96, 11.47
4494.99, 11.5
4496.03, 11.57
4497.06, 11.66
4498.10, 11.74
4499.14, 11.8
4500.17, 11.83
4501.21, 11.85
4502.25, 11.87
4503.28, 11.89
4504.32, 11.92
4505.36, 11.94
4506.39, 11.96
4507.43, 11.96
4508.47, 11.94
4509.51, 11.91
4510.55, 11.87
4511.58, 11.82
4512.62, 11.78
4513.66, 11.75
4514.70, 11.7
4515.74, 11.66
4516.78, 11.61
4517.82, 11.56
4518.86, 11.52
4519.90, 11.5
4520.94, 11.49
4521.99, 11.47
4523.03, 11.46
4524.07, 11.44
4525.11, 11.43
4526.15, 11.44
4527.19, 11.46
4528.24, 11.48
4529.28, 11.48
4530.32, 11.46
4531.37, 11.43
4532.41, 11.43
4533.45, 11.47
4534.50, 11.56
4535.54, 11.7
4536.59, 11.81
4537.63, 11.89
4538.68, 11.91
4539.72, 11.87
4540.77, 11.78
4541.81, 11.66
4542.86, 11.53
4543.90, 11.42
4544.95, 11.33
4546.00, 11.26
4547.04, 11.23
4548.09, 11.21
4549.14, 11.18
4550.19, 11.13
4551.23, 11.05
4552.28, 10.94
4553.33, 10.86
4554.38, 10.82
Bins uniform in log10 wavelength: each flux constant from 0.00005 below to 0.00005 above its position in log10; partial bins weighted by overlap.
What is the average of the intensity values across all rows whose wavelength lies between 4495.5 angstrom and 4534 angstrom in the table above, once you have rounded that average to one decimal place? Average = 11.7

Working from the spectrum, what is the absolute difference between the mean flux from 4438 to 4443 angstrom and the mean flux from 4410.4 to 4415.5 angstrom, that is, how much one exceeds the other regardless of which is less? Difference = 0.06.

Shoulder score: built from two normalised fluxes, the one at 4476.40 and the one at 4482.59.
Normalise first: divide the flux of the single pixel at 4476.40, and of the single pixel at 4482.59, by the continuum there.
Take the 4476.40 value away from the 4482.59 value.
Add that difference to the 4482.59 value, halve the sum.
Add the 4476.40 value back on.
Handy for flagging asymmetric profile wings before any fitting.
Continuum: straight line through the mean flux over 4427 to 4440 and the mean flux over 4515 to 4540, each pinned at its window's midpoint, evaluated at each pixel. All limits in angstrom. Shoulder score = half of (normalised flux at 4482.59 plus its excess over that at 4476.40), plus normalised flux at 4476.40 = 1.487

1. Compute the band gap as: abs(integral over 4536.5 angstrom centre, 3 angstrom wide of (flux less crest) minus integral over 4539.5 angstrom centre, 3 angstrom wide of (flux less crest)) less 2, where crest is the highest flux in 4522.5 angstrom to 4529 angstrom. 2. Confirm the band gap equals -1.8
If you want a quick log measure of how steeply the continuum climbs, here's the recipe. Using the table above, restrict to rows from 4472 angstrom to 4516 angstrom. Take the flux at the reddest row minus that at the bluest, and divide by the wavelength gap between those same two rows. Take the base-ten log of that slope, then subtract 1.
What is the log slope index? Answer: -3.03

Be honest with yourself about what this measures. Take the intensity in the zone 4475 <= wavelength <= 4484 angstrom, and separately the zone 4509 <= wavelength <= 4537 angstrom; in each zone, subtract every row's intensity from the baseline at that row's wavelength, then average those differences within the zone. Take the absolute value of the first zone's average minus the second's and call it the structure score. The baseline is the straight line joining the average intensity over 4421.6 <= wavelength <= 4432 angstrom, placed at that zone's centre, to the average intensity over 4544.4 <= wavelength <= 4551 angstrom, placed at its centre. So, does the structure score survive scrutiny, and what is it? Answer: 0.26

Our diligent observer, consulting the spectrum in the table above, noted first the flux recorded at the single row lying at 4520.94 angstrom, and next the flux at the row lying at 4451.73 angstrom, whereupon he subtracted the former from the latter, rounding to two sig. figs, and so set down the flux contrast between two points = -0.20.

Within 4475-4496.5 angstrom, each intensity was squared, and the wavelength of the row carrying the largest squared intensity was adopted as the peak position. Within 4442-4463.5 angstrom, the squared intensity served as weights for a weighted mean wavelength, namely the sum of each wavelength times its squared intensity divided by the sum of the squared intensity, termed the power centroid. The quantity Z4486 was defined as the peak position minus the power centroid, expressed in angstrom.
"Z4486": 35.9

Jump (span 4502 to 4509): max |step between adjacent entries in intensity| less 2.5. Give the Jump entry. -2.47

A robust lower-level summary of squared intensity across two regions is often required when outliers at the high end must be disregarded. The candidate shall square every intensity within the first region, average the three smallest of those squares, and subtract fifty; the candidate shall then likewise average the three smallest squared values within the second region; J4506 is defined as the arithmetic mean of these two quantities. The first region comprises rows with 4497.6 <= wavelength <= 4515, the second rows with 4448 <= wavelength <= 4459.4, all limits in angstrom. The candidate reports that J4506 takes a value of 108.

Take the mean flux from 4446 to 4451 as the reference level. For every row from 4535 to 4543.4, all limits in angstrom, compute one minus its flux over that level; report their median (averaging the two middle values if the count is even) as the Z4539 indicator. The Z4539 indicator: -0.046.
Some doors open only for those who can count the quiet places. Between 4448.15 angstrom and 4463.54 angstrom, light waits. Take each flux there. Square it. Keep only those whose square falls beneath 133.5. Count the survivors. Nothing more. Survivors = 15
